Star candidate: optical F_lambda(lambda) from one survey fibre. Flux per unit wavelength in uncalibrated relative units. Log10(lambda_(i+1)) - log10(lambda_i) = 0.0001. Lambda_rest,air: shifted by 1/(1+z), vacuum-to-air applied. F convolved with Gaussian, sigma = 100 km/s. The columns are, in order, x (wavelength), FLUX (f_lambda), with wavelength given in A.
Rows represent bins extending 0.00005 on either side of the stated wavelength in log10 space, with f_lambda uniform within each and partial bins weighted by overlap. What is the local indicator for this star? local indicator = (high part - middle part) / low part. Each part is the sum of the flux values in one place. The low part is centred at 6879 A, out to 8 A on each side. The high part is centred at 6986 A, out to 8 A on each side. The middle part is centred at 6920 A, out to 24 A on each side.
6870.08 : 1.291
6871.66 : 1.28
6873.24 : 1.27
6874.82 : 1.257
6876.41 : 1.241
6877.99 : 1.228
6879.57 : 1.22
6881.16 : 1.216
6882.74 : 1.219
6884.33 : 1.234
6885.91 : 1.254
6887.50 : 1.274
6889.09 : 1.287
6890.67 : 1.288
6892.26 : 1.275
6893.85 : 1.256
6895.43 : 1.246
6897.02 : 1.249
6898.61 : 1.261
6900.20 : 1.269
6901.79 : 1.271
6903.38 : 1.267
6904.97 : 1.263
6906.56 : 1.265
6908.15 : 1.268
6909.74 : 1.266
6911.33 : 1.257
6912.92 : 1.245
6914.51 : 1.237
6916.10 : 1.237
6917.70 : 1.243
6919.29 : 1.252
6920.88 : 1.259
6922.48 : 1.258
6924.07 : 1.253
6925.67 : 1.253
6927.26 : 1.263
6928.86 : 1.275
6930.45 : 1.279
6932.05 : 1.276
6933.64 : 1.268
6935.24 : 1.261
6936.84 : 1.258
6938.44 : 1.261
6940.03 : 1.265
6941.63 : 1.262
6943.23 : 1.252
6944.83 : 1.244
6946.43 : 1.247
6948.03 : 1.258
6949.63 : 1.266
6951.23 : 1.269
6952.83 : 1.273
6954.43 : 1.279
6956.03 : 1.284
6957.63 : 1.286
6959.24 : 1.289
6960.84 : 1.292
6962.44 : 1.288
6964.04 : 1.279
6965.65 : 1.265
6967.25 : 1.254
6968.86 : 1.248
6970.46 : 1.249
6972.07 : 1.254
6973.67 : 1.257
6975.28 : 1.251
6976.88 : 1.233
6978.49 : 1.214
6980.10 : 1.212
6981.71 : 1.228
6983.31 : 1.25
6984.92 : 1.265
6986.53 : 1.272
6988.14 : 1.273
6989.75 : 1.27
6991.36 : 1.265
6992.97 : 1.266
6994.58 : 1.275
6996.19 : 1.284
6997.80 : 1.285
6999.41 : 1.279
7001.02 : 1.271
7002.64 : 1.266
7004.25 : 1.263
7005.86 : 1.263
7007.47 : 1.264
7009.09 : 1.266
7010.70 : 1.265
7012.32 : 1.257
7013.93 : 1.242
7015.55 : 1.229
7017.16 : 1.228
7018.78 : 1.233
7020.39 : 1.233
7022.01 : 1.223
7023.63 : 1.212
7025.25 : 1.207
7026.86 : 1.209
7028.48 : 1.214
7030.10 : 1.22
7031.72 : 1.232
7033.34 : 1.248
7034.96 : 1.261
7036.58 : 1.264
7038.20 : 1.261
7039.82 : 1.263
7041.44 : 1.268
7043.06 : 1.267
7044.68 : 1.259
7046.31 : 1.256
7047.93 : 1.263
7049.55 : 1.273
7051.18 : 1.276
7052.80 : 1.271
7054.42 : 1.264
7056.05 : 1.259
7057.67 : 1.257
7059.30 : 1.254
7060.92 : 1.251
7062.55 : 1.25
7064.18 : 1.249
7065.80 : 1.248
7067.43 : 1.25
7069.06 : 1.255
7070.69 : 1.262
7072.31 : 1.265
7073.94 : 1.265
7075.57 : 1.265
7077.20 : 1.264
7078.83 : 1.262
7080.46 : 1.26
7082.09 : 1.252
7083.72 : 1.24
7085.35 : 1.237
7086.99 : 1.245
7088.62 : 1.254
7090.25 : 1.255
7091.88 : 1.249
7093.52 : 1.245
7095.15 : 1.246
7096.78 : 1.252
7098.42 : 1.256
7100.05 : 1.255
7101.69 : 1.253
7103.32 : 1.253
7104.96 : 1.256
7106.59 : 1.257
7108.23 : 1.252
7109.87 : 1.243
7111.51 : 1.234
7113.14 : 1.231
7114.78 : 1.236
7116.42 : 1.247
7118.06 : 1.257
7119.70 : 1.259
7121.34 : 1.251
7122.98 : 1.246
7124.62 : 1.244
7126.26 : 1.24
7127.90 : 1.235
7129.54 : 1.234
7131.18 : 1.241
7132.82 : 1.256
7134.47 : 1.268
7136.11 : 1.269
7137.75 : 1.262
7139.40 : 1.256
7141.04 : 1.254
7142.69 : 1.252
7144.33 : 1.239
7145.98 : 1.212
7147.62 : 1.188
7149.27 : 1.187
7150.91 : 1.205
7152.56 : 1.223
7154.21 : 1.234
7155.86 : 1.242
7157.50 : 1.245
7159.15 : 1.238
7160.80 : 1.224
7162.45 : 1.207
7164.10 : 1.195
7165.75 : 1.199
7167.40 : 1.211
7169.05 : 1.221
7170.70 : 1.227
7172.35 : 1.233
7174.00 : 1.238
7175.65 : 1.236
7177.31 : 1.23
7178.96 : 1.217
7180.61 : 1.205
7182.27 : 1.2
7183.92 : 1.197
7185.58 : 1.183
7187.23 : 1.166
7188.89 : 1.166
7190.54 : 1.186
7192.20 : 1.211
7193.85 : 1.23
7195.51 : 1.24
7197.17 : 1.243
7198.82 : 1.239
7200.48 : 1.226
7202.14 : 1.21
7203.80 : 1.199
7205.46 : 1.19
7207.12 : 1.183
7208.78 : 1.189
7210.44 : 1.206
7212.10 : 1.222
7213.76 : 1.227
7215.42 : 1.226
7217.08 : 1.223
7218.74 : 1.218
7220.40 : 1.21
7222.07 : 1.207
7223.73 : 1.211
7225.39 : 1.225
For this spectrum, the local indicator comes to -2.0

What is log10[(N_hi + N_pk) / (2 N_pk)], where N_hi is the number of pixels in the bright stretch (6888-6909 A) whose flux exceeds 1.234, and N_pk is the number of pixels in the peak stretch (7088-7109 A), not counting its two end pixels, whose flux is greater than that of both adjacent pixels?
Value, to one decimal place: 0.4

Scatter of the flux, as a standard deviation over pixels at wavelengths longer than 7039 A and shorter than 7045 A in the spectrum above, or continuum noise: 0.004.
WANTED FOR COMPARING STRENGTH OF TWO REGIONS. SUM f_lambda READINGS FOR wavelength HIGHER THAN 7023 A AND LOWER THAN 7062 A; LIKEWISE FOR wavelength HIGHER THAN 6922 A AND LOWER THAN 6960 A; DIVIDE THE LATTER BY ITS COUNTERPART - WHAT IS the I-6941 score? 1.01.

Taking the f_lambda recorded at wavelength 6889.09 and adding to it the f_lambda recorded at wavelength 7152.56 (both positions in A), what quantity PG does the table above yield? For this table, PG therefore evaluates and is 2.51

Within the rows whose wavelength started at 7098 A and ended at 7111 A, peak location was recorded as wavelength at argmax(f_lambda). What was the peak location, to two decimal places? 7106.59 A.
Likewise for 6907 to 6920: 6908.15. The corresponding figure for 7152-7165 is 7157.50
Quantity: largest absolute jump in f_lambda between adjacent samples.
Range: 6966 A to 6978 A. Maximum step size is 0.018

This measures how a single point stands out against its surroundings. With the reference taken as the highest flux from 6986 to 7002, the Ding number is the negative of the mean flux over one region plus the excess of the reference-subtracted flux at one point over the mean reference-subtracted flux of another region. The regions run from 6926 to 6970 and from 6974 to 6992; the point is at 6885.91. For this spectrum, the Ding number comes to -1.263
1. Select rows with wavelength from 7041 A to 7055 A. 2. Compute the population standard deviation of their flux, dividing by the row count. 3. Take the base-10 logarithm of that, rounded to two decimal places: -2.21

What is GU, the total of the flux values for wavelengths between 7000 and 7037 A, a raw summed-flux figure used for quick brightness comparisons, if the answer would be 28.6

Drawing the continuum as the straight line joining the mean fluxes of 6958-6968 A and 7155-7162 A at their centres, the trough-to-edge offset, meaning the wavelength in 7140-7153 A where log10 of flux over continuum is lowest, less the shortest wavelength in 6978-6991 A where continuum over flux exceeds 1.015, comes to 170.8 A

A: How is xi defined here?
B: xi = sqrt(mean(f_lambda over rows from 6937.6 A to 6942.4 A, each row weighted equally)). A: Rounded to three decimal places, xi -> 1.124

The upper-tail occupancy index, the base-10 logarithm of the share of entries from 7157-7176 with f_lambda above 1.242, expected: -1.08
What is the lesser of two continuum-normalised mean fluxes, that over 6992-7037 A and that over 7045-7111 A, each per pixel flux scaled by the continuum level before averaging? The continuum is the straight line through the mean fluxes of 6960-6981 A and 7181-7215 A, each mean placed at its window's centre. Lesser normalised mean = 1.00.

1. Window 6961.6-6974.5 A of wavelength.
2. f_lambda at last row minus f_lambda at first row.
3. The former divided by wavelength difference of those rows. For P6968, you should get -0.0028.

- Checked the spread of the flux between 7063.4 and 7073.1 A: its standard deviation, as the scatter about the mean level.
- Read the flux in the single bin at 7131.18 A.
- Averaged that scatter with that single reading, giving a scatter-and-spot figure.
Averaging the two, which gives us 0.624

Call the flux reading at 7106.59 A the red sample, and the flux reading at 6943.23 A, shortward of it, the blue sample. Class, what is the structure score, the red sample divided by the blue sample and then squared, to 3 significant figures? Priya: 1.01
